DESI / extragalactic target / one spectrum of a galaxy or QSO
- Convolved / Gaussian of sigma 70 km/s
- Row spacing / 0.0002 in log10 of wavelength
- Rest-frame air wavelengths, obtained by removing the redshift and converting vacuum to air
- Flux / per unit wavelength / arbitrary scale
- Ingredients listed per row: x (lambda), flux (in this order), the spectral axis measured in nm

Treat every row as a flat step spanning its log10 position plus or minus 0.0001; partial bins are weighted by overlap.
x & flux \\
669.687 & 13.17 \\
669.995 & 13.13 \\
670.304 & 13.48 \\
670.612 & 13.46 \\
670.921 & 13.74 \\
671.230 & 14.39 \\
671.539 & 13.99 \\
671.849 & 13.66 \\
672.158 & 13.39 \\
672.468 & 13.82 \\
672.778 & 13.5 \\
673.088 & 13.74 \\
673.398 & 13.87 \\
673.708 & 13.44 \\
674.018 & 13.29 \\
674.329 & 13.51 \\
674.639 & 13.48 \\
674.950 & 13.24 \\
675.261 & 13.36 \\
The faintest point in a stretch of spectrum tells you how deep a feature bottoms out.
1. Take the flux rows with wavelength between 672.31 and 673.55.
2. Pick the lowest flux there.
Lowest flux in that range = 13.5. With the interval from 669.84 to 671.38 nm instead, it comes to 13.13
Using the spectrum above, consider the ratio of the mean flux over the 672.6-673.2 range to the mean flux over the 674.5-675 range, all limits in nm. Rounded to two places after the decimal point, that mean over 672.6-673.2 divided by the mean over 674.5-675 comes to 1.02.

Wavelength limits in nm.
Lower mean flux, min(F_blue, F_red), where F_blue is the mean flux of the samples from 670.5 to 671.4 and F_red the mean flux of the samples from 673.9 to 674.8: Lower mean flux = 13.43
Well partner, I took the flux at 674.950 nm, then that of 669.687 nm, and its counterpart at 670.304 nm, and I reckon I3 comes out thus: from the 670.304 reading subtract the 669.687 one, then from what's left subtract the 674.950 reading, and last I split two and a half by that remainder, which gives -0.193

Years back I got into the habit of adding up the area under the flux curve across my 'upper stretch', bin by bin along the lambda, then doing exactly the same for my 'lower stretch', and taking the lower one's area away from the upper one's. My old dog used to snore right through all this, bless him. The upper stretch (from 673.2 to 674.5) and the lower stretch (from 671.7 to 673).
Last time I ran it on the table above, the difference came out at 0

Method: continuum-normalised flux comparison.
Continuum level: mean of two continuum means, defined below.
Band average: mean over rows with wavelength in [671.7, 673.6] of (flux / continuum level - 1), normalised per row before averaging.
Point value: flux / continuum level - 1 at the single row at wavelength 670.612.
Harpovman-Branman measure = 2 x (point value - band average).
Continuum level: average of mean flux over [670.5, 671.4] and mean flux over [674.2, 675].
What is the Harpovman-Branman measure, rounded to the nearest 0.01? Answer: -0.03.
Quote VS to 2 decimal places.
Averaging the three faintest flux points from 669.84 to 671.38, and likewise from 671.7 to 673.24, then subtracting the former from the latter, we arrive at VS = 0.16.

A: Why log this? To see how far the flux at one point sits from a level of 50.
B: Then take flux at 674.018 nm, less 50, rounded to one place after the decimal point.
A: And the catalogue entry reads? -36.7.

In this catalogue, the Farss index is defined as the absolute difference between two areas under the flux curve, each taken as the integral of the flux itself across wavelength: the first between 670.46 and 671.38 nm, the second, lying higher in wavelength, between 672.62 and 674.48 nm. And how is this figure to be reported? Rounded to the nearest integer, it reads 12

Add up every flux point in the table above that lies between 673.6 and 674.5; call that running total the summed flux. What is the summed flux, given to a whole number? 40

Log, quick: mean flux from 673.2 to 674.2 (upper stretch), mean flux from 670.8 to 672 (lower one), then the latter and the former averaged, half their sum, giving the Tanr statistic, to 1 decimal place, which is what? 13.7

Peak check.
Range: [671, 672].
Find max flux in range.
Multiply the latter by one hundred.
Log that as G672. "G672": 1439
